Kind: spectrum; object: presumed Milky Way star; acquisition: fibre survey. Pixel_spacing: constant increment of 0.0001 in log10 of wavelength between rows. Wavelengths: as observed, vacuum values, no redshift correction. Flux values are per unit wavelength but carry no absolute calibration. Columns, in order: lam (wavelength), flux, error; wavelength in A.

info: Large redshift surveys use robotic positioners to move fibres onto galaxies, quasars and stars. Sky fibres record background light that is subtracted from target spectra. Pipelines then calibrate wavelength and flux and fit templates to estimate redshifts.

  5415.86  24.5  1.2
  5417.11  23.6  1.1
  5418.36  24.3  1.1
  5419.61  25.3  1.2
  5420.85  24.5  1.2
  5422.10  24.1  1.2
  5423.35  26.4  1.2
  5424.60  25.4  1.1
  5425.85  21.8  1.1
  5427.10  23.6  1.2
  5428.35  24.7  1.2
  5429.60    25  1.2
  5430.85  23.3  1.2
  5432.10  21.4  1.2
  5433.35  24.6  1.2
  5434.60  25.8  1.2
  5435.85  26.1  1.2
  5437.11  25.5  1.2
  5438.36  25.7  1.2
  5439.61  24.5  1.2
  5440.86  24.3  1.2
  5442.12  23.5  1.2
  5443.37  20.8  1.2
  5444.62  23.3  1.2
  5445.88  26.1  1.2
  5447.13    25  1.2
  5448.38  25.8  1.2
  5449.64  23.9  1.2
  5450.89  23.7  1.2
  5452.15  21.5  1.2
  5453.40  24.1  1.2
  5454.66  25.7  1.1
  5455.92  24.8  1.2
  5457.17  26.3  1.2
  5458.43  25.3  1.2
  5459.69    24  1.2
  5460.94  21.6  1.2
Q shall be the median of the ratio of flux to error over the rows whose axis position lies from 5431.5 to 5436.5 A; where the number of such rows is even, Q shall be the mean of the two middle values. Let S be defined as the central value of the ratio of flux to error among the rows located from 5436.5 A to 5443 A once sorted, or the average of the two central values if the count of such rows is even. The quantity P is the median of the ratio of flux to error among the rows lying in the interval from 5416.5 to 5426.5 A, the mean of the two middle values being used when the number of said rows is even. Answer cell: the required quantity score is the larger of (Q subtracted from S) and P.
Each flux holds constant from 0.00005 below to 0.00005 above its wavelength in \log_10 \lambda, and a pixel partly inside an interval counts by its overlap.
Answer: 21.3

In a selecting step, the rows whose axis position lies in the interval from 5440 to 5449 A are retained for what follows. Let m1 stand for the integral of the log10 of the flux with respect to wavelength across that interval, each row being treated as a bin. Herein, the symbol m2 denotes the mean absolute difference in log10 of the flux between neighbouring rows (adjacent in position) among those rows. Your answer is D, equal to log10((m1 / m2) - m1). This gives 2.56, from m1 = 12.4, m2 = 0.0331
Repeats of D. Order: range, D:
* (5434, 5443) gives 3.11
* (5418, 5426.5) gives 2.63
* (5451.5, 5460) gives 2.64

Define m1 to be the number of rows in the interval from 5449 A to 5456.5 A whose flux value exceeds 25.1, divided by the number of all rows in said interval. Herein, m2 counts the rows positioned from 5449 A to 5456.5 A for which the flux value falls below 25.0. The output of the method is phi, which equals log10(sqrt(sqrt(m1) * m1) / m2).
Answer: -1.3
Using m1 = 0.17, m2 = 5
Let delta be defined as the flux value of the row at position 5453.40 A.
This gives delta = 24.1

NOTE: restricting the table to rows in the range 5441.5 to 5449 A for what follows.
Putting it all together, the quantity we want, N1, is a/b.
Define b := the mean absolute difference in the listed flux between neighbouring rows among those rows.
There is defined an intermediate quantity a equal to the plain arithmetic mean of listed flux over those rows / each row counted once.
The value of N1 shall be 12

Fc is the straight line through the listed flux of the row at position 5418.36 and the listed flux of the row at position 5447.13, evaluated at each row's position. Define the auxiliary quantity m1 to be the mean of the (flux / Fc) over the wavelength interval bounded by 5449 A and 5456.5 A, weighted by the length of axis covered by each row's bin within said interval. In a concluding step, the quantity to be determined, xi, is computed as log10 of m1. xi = -0.0215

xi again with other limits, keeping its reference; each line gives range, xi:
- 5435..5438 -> 0.0174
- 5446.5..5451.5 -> -0.0070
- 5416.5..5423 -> 0.0020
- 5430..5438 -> -0.0032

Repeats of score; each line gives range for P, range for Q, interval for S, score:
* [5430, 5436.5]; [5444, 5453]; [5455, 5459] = 20.5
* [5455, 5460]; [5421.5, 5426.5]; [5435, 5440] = 20.9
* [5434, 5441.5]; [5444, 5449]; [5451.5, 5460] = 21.3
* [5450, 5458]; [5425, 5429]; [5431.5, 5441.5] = 20.4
